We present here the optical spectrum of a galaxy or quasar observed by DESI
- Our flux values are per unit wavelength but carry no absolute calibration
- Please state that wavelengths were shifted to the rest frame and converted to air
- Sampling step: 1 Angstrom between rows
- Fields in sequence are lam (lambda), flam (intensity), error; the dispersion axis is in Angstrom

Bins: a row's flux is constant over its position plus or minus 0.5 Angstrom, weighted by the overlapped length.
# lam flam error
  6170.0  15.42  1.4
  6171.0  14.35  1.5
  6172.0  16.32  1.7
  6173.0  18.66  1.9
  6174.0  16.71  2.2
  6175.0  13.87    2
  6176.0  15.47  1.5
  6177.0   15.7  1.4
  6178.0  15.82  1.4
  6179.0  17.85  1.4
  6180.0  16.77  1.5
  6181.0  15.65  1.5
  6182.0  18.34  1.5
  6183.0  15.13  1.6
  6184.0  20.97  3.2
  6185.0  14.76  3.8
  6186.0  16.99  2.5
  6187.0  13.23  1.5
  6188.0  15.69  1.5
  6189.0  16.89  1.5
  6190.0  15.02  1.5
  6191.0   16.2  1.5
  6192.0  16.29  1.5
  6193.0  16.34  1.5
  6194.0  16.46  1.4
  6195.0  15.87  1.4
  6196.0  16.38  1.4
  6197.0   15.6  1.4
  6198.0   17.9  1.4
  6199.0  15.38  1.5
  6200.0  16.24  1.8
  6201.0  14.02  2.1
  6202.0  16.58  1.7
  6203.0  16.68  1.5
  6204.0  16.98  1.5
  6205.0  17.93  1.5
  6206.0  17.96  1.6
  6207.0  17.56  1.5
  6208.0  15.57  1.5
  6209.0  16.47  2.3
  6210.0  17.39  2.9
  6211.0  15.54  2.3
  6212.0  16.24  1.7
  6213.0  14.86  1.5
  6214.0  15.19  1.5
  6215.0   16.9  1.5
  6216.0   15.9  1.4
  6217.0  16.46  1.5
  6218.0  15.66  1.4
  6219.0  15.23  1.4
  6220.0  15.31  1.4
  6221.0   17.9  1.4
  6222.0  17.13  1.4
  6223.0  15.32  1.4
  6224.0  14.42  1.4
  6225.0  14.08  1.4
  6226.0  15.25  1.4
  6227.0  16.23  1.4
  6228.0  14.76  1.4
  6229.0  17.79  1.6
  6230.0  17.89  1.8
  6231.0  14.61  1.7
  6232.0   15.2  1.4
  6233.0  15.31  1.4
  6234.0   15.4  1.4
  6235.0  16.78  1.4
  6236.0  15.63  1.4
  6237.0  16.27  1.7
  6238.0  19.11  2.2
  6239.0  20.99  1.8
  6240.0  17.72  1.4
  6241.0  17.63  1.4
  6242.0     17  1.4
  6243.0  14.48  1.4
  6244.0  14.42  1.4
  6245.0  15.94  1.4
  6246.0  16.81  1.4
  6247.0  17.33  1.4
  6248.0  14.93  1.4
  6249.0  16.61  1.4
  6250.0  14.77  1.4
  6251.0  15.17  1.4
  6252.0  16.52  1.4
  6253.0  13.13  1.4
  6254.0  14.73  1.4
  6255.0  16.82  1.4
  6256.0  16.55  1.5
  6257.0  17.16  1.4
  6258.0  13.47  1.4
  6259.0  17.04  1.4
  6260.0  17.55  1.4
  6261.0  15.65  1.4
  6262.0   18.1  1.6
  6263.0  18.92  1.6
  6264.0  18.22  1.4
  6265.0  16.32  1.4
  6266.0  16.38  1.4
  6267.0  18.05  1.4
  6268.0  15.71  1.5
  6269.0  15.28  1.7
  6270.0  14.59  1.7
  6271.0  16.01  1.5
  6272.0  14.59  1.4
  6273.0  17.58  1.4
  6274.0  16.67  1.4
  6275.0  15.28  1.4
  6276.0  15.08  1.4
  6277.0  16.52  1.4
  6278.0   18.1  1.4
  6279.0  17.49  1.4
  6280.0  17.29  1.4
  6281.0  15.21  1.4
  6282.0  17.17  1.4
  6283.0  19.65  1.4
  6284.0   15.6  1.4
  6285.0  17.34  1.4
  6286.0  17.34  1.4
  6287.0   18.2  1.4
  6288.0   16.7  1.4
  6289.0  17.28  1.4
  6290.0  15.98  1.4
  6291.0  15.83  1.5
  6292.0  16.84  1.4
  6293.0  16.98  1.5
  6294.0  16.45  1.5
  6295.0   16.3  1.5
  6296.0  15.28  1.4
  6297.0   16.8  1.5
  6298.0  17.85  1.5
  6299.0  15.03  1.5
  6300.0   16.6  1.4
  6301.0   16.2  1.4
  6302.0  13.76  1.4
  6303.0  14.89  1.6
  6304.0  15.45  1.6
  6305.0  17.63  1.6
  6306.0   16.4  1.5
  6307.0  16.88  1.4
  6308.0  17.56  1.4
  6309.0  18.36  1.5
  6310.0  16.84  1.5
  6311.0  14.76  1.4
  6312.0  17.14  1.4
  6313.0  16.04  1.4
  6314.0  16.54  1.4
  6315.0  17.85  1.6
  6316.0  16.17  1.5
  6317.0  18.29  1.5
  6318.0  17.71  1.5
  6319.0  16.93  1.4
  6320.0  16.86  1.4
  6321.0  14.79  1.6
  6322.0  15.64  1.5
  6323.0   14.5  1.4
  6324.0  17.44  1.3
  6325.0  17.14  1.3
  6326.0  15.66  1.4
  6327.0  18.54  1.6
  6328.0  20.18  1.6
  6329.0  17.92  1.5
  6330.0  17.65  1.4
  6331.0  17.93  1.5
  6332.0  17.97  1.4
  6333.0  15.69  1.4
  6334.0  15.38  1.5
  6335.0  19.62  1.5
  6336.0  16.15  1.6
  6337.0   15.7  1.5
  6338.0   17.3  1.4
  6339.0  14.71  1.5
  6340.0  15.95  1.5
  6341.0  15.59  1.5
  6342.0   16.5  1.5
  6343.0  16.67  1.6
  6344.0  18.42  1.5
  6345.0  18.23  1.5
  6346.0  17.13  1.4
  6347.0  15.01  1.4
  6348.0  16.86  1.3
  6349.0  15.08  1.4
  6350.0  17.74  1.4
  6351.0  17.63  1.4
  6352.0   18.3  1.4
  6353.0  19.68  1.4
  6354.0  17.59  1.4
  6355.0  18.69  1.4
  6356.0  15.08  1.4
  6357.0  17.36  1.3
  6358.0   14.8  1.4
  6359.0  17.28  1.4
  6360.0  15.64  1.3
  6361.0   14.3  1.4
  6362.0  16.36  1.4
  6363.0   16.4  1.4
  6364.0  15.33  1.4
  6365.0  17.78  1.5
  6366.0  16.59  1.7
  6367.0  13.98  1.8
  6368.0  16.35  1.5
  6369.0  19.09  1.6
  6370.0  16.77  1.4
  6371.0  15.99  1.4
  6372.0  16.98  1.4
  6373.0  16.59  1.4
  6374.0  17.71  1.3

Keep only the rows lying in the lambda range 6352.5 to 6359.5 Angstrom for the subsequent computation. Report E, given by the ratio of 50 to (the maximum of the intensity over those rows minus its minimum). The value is 10.2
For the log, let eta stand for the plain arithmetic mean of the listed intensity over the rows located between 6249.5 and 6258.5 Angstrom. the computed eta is 15.4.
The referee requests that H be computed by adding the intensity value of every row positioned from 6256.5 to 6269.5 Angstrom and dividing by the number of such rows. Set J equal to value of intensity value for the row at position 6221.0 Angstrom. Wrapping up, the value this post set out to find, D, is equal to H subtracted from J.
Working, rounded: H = 16.8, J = 17.9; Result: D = 1.1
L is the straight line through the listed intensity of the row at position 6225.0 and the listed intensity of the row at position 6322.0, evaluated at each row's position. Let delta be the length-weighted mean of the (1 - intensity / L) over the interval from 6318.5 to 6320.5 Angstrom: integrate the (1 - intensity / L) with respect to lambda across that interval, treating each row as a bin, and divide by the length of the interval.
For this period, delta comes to -0.08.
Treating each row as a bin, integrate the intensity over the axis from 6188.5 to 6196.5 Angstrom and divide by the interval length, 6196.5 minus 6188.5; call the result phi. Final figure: 16.2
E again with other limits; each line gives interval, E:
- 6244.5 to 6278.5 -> 8.6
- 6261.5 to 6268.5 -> 15.6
